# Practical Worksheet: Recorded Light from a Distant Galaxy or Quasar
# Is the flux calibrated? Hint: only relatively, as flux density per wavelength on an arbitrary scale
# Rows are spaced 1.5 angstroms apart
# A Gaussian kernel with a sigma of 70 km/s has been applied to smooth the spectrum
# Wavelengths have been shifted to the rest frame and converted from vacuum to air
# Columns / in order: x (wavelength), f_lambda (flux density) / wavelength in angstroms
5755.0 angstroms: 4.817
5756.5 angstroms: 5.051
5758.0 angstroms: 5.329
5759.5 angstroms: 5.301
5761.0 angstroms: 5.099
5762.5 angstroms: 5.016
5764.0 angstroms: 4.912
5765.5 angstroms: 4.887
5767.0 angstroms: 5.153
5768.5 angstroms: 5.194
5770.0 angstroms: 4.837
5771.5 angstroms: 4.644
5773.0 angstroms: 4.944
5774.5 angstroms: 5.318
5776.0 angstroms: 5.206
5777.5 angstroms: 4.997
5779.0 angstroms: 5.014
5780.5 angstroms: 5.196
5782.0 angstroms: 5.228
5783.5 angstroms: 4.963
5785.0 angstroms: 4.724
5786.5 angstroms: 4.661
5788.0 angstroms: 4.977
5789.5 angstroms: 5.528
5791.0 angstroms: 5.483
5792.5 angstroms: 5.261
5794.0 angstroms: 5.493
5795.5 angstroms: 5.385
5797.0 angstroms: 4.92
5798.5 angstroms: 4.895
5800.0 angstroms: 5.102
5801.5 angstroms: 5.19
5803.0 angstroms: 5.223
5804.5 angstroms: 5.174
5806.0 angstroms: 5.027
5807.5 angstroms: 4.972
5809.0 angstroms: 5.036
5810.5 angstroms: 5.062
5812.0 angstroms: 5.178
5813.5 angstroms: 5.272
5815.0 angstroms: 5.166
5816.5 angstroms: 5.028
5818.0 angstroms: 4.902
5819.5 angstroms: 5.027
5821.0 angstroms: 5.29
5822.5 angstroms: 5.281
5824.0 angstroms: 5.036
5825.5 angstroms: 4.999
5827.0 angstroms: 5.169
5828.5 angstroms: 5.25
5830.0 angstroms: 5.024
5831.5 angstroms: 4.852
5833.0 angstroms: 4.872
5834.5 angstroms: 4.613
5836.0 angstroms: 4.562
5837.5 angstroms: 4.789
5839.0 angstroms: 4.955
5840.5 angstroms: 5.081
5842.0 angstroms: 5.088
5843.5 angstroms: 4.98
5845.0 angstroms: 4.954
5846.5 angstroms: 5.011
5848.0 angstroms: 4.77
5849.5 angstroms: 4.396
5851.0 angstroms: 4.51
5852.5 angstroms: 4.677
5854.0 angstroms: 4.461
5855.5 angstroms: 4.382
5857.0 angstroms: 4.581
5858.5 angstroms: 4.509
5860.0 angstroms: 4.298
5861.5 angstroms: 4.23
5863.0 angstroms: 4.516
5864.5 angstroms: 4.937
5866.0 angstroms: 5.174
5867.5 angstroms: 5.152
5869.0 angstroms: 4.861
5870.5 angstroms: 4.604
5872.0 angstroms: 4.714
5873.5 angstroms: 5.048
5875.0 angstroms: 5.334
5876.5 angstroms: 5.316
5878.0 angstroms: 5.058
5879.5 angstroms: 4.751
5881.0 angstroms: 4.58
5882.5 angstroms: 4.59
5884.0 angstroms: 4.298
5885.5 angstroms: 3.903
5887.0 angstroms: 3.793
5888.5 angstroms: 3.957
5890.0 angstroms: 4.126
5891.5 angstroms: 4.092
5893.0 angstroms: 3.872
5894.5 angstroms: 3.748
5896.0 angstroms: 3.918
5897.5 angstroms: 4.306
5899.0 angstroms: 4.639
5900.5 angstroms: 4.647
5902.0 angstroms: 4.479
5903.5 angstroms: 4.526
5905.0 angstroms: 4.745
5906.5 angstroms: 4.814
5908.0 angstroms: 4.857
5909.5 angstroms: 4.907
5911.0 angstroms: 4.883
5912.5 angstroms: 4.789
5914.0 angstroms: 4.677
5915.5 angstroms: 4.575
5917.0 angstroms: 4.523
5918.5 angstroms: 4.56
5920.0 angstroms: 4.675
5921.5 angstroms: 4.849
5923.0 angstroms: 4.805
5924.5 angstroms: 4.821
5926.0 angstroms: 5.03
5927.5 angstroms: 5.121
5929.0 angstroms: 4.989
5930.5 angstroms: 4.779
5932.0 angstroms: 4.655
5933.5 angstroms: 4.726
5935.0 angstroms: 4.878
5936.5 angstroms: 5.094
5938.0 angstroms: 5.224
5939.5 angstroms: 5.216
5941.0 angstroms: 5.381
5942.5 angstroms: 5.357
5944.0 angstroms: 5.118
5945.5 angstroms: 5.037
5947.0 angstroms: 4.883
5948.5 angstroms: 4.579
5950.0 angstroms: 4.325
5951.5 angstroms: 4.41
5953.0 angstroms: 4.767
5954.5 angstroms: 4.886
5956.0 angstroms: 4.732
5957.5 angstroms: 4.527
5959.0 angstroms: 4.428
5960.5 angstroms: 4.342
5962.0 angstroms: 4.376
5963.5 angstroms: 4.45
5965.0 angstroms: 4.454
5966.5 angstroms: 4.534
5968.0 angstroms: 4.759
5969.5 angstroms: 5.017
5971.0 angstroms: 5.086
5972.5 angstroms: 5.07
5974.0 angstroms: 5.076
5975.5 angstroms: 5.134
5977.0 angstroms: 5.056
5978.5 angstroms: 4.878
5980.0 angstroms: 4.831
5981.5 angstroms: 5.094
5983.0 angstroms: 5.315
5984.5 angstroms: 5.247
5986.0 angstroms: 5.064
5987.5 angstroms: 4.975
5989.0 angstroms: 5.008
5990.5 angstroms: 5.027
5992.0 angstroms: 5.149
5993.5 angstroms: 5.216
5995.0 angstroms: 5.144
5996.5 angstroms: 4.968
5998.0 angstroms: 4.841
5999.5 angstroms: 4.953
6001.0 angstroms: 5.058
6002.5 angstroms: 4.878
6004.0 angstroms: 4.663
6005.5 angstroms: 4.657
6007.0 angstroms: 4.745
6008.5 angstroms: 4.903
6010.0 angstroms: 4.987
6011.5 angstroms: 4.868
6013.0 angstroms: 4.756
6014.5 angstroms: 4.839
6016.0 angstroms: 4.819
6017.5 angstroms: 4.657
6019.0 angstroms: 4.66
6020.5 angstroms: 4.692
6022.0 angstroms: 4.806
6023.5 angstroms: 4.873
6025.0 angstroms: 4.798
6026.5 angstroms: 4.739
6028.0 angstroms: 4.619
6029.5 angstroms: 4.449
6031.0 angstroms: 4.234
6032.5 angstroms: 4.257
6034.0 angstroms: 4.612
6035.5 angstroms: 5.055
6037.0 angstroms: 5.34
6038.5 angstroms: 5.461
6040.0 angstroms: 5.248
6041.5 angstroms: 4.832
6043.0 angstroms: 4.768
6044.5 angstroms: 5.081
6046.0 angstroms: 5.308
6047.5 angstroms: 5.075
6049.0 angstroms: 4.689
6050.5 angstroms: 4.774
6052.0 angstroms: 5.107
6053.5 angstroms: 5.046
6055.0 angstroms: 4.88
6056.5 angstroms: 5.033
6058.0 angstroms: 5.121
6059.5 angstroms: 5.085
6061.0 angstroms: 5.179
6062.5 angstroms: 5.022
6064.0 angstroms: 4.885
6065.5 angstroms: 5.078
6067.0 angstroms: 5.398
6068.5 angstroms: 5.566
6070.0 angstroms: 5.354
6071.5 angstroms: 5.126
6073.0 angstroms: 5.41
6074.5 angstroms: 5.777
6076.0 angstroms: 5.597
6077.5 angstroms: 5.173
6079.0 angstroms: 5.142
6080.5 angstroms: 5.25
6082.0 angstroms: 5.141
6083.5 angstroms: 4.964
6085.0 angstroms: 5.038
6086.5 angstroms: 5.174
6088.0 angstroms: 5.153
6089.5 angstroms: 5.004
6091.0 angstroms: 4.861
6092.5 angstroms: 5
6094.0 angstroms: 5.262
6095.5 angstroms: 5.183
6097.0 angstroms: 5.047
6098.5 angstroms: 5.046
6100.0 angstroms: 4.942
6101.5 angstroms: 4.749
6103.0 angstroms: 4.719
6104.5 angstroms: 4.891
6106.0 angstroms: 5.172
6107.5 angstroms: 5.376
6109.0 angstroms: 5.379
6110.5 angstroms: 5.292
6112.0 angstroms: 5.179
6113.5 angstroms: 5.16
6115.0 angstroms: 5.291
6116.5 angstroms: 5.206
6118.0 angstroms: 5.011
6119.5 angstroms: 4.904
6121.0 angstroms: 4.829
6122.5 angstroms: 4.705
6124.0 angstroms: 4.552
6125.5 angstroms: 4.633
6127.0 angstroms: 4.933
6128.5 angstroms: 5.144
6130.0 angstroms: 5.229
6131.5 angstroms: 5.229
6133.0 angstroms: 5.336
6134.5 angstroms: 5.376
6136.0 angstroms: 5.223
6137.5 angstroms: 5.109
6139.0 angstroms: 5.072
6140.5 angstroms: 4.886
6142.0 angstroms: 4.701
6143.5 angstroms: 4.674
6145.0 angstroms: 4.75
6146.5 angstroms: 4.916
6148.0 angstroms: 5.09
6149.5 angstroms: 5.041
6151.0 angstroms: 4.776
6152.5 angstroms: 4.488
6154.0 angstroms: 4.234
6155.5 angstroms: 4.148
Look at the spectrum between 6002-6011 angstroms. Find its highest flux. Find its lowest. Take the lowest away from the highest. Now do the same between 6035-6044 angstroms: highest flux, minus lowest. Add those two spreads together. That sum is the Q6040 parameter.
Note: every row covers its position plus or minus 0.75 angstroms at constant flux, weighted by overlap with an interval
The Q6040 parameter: 1.02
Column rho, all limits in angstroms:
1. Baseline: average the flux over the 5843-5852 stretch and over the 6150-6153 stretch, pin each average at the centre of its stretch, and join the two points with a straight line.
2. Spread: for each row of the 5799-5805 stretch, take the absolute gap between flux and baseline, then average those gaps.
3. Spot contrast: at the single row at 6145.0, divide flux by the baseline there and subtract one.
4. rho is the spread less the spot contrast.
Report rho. 0.4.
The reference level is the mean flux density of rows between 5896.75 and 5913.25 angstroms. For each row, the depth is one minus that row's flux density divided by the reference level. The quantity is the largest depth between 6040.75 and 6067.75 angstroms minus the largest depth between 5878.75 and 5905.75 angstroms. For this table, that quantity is -0.20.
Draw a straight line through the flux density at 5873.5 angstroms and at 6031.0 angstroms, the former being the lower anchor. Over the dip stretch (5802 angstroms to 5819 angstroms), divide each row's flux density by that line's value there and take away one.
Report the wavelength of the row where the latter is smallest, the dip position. 5818.0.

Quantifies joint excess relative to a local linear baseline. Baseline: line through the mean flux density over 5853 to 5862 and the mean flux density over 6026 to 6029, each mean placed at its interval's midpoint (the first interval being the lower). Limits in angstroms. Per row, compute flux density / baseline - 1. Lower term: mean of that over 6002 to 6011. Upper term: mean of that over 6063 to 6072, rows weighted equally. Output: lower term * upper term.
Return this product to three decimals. 0.004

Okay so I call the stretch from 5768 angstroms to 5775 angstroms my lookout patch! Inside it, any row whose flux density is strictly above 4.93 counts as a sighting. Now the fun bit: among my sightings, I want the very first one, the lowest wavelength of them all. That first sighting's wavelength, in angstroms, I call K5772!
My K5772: 5768.5 angstroms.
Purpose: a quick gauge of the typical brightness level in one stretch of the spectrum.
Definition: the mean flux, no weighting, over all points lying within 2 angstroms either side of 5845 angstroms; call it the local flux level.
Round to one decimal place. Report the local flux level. 5.0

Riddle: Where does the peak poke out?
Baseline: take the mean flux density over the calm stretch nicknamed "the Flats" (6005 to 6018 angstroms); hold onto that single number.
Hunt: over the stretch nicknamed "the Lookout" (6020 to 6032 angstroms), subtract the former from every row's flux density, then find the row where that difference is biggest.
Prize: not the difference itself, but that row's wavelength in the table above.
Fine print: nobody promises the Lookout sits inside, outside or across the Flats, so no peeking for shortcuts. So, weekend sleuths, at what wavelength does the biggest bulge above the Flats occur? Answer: 6023.5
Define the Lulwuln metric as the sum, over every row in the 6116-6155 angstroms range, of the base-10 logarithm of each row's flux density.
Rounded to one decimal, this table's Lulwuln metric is 18.0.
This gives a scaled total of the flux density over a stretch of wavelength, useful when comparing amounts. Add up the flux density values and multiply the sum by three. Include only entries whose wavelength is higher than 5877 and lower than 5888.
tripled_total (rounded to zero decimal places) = 93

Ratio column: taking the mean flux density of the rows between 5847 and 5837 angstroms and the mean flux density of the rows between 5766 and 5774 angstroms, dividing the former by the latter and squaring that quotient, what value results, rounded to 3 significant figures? 1.01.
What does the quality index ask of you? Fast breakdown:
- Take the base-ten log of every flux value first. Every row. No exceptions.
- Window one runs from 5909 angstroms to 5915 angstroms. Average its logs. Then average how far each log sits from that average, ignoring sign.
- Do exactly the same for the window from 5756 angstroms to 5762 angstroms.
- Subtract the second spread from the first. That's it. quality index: -0.0027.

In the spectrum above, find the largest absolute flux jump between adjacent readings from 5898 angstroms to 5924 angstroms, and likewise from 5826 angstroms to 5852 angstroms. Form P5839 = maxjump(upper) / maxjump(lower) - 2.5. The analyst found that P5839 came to -1.91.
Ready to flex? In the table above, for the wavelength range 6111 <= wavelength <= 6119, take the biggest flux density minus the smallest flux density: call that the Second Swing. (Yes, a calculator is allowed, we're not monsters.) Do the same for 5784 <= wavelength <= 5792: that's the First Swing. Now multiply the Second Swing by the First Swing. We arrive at 0.243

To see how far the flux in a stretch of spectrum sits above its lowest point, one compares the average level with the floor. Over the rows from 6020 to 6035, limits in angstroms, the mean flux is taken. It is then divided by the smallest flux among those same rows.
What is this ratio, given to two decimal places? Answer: 1.09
